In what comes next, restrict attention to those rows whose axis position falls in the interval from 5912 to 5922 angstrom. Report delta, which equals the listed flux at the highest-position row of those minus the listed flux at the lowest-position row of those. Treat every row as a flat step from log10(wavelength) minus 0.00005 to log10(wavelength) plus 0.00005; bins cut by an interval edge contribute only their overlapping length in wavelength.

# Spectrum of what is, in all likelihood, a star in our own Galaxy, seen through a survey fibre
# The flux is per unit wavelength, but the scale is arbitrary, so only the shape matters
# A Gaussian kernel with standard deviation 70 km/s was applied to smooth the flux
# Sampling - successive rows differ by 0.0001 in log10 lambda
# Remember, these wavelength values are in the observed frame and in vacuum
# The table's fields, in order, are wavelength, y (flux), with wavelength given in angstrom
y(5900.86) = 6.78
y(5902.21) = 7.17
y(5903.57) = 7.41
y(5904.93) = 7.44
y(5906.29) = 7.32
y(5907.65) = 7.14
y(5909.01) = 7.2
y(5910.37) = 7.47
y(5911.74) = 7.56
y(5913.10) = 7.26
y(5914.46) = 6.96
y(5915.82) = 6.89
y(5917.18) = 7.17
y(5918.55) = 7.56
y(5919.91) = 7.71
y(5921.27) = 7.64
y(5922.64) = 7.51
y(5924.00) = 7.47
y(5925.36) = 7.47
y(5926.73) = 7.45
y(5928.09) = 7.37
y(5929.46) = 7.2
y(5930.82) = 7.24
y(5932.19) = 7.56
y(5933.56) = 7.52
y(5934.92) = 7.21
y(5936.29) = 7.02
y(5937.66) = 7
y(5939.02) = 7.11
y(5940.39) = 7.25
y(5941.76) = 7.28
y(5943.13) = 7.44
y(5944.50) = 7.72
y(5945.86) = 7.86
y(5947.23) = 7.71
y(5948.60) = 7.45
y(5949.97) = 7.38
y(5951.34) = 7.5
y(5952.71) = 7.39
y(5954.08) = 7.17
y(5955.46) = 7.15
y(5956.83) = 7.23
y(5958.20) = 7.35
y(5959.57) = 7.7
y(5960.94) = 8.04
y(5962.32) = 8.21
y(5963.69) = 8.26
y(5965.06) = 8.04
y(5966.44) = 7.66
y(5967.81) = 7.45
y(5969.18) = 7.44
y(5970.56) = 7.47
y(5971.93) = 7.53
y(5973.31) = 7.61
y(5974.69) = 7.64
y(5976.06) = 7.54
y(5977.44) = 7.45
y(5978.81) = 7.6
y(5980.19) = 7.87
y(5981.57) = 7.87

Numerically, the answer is 0.4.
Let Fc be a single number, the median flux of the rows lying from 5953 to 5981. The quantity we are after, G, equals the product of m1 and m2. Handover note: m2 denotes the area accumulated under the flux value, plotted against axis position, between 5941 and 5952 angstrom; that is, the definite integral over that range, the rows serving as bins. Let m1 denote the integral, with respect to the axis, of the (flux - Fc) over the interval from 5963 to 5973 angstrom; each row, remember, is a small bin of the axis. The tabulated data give 100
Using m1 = 1.2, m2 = 83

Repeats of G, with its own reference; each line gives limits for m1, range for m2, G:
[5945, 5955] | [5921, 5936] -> -88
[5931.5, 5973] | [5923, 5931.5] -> -170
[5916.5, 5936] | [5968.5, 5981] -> -266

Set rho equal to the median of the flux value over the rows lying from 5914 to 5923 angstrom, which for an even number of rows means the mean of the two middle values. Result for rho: 7.51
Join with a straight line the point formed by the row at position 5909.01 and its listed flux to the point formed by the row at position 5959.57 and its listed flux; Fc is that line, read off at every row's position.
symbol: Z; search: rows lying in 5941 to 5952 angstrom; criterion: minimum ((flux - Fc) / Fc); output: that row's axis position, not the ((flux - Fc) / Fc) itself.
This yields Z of 5941.76 angstrom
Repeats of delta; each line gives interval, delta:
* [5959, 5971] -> -0.2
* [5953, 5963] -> 1.0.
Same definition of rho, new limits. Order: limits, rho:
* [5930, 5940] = 7.21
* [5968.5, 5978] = 7.53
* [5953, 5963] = 7.35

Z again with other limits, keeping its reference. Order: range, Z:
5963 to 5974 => 5969.18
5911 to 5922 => 5915.82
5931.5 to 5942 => 5937.66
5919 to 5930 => 5929.46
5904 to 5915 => 5914.46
